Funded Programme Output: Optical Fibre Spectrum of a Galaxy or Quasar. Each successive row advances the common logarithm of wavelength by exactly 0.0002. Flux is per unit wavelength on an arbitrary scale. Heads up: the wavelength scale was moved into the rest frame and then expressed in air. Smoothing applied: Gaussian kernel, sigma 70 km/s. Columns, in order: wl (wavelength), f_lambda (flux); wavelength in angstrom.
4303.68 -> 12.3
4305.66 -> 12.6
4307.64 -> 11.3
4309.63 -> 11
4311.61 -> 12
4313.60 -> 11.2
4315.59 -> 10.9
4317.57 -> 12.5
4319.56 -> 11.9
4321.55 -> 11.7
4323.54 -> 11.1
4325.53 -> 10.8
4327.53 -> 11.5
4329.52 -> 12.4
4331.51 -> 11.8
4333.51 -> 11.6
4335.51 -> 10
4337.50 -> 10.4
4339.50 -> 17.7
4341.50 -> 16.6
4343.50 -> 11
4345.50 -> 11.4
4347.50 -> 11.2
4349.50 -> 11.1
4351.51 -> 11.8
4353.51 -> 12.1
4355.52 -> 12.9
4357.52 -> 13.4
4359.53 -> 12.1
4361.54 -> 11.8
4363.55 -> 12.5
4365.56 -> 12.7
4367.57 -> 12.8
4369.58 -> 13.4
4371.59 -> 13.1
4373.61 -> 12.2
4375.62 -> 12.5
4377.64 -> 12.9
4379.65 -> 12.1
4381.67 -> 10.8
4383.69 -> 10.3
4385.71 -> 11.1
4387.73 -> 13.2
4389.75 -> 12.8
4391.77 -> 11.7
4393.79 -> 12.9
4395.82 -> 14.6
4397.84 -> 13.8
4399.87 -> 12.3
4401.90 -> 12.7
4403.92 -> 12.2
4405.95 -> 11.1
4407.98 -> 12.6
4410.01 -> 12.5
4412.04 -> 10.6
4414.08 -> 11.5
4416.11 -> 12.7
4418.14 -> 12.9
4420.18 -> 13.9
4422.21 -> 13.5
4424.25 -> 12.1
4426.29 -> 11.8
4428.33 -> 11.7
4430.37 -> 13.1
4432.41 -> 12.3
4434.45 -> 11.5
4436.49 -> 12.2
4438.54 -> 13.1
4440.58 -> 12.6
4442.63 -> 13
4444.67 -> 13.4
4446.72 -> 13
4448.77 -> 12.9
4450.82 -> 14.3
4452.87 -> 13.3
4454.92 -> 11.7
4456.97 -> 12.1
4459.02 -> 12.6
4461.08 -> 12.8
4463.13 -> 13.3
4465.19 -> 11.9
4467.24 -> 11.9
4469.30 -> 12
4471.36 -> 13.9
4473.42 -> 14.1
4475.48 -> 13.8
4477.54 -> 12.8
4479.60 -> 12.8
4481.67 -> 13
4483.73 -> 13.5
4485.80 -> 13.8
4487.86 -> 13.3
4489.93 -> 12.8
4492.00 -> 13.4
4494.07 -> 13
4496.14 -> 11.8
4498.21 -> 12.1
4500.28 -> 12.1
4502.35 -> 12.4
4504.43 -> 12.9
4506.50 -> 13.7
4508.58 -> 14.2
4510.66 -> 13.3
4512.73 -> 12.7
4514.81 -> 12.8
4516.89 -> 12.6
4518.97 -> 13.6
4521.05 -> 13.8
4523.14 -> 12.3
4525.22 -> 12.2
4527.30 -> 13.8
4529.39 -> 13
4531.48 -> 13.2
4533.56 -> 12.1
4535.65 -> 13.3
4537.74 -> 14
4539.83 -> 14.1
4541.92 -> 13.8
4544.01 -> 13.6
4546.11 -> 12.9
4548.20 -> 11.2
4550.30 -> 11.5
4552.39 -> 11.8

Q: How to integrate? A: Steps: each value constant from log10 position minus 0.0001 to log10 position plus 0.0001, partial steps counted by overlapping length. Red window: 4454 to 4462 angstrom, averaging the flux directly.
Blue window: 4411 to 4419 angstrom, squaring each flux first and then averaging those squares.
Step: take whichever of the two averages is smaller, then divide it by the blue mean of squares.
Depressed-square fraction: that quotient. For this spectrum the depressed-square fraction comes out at 0.086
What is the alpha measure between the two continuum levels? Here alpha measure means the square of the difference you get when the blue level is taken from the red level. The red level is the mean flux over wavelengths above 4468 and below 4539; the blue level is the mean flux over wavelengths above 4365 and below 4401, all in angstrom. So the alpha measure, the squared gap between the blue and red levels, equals 0.30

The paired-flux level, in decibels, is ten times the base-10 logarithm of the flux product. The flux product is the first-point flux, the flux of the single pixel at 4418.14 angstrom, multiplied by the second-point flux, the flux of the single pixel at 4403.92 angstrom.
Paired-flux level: 22.0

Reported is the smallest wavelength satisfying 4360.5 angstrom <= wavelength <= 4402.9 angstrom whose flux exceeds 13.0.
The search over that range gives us 4369.58 angstrom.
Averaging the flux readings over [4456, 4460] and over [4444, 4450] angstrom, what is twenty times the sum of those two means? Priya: 509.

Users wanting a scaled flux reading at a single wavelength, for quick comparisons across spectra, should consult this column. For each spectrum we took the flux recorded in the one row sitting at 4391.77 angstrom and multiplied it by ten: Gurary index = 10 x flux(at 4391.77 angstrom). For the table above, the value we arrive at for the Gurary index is 117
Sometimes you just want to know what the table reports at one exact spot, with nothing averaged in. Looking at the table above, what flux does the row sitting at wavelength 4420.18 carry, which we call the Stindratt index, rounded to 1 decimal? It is 13.9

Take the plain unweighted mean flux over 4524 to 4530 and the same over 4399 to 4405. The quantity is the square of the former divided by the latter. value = 13.6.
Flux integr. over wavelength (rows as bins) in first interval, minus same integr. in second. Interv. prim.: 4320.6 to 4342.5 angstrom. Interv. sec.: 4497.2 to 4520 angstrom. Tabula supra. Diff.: -25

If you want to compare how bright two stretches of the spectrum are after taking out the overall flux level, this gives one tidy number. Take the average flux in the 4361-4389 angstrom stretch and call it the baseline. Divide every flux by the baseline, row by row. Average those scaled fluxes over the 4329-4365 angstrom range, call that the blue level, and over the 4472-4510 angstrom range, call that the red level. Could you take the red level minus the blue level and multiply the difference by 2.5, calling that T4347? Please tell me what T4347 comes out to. 0.16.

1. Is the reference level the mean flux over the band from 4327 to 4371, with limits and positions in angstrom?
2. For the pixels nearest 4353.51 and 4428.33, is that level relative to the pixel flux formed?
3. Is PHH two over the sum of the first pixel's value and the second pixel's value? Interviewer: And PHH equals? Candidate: 0.96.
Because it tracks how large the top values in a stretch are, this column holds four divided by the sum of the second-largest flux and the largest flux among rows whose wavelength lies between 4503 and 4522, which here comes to 0.143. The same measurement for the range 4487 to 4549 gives 0.141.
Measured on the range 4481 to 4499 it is 0.147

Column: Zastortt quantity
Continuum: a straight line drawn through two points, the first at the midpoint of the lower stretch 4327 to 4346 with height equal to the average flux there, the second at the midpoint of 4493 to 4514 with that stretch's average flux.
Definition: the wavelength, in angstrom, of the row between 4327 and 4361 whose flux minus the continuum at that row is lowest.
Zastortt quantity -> 4335.51 angstrom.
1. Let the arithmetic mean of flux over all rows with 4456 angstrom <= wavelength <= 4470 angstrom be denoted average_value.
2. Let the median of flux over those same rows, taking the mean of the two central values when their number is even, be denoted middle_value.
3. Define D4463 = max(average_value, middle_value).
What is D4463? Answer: 12.4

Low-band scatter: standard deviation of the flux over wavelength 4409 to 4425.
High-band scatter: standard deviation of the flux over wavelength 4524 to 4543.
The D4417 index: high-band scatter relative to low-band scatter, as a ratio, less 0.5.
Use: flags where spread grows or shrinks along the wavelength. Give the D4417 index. 0.20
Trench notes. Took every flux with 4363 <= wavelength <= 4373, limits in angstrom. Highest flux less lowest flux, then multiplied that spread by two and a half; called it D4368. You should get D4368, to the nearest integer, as 2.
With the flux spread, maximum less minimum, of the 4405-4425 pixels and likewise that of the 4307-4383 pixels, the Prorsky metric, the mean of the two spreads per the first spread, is 1.67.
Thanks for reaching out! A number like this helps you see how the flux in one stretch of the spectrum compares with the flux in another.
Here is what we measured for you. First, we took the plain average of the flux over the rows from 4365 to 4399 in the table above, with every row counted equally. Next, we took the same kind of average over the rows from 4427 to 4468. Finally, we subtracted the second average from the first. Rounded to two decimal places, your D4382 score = -0.11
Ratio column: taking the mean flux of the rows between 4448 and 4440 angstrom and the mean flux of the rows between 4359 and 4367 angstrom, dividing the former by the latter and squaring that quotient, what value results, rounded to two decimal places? 1.12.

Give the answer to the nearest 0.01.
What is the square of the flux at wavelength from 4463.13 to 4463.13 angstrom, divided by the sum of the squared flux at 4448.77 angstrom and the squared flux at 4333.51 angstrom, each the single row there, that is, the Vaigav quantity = 0.59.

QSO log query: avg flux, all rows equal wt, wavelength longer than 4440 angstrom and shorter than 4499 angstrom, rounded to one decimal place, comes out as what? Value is 12.9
